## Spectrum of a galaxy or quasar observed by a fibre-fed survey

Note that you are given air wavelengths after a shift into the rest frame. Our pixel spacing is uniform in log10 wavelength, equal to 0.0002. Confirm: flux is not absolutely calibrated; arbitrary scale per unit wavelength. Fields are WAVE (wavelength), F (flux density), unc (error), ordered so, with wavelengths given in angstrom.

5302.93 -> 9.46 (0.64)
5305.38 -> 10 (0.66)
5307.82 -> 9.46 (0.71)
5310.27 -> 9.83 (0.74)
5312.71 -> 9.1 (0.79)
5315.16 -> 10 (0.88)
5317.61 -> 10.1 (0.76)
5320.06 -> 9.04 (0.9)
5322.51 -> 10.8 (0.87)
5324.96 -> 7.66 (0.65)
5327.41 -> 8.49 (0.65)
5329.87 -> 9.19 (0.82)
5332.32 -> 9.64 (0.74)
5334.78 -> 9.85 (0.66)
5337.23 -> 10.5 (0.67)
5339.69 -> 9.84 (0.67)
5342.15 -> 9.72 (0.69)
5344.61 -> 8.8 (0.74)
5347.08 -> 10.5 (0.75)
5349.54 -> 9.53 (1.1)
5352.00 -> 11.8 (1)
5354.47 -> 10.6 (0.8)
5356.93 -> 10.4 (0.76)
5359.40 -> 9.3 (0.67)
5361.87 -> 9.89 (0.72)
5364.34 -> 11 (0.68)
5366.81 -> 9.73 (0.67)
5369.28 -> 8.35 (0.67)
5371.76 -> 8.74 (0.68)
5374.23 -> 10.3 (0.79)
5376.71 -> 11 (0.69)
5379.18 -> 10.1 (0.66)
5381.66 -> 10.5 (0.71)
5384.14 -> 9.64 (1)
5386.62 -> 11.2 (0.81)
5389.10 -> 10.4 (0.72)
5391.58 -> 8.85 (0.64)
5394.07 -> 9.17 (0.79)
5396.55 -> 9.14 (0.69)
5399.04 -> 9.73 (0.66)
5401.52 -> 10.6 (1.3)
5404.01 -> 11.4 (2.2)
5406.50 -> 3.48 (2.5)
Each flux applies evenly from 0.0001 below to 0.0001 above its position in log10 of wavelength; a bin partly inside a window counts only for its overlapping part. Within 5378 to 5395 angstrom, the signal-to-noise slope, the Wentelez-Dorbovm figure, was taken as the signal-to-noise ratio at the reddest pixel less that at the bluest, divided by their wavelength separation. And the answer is -0.2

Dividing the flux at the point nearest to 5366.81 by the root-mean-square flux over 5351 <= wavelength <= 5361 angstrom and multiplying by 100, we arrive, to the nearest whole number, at 92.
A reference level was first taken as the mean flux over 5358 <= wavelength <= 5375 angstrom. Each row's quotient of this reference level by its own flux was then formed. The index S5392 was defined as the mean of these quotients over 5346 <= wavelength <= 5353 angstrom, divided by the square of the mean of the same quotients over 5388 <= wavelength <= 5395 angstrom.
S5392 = 0.88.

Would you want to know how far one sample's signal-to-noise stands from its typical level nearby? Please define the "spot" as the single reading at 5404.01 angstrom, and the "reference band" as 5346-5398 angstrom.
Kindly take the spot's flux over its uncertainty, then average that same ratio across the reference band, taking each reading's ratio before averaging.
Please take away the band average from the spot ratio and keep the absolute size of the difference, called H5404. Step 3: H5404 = 8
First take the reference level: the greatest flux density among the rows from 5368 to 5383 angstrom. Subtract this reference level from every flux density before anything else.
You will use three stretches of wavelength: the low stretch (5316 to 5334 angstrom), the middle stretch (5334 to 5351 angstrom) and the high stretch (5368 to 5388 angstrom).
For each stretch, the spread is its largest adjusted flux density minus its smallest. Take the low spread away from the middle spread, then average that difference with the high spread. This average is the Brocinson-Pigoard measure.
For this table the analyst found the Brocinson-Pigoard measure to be 0.7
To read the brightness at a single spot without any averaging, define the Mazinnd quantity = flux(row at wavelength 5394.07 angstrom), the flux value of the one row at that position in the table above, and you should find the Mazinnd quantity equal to 9.17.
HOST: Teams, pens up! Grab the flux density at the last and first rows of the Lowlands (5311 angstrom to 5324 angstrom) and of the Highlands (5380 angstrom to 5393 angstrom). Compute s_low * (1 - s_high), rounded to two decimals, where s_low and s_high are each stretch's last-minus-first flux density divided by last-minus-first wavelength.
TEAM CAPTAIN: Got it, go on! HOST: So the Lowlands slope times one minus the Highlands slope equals 0.20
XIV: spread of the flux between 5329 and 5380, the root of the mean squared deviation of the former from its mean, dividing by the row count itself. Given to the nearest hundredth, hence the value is 0.81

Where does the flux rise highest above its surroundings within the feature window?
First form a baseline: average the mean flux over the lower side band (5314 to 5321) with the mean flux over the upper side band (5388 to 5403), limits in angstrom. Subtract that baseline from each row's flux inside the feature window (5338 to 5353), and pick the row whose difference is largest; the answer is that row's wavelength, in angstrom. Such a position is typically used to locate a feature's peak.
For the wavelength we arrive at 5352.00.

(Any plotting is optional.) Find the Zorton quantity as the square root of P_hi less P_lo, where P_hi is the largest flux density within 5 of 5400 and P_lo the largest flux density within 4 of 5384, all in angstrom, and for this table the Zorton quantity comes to 0.45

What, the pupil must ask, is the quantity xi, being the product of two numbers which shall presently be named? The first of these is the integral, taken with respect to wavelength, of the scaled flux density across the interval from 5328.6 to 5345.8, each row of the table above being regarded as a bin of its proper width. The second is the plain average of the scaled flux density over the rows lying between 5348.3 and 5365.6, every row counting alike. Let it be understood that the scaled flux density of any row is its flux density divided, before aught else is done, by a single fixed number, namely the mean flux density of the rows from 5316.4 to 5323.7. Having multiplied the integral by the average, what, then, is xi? 17.3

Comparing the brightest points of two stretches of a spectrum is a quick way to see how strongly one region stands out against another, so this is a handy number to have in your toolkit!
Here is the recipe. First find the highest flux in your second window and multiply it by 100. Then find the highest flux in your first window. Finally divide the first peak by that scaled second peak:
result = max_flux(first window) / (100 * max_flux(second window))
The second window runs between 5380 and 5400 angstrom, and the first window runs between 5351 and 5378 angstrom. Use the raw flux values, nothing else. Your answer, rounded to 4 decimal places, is 0.0105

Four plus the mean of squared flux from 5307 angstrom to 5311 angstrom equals 97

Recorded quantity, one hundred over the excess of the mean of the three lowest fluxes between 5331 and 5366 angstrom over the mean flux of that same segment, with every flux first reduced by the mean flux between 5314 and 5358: -113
